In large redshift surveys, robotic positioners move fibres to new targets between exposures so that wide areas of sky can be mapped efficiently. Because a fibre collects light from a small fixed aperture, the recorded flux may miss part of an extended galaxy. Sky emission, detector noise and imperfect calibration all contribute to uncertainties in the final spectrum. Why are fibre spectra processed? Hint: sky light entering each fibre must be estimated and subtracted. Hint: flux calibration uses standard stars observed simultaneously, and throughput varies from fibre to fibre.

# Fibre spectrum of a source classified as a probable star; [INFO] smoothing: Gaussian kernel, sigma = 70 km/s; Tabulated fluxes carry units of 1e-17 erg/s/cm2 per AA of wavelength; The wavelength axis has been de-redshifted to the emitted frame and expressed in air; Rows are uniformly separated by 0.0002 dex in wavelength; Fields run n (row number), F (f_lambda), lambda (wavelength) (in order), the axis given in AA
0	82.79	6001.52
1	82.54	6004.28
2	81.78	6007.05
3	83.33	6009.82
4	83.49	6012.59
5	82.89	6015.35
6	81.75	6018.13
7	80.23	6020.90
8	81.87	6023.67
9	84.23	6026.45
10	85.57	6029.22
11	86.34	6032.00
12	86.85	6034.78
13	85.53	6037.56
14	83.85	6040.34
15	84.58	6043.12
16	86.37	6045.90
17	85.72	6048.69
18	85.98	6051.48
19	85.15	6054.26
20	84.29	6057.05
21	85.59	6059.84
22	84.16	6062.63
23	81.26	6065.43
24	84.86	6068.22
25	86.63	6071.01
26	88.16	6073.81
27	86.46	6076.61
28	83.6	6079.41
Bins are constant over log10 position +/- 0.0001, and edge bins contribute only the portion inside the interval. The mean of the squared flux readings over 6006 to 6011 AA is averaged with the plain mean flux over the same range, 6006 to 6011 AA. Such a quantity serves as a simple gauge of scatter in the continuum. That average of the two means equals 3449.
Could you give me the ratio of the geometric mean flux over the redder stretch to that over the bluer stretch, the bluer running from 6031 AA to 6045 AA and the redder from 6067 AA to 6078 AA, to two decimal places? 1.01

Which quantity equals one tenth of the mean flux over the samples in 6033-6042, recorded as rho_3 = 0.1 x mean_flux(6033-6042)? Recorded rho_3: 8.54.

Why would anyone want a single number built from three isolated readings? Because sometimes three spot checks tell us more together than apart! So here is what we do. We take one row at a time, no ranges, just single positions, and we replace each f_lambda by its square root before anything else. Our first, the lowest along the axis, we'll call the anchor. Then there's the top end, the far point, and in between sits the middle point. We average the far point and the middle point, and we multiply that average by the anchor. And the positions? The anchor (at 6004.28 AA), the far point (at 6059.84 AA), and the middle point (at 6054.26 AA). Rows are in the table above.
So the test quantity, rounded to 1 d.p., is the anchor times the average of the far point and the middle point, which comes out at 83.9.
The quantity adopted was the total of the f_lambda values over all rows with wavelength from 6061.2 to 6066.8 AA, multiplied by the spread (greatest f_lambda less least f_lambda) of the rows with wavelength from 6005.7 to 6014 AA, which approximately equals 283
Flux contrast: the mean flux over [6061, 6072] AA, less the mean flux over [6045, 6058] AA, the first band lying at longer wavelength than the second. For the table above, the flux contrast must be -1.3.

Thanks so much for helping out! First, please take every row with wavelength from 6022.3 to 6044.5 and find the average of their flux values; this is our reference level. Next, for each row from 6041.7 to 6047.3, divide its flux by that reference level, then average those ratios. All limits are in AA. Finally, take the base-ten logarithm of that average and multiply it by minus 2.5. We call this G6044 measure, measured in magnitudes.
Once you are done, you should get -0.008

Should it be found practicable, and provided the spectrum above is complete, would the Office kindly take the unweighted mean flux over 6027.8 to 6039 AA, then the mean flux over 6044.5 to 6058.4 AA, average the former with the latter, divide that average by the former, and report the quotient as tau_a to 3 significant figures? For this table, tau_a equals 0.997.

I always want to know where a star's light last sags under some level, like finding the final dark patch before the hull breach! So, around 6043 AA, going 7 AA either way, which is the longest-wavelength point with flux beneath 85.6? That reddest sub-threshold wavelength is 6043.12 AA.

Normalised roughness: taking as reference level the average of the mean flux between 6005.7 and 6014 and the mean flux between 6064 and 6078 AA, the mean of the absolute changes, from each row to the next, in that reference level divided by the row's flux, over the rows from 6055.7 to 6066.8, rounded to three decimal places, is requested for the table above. 0.023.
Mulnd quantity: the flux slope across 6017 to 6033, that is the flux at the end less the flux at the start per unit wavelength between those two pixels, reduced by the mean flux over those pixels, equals -83.0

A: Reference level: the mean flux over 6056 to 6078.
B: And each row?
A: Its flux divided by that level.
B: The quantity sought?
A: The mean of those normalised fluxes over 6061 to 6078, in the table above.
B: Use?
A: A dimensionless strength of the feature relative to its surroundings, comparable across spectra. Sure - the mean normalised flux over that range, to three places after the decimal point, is 1.001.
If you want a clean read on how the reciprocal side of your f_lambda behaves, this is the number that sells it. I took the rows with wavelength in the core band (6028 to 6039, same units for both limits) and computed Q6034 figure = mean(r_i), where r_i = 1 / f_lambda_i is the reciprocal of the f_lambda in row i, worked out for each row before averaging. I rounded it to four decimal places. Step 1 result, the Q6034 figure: 0.0116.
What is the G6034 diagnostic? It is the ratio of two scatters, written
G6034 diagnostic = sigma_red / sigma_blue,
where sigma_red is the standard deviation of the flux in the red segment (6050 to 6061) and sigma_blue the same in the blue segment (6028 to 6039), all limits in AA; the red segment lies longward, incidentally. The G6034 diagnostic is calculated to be 1.1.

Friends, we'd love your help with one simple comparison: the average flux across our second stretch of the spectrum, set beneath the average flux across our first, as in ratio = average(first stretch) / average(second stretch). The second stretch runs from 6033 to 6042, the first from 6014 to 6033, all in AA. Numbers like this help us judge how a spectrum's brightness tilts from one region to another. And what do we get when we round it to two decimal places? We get 0.97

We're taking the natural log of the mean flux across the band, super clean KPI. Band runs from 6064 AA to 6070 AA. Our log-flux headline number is 4.42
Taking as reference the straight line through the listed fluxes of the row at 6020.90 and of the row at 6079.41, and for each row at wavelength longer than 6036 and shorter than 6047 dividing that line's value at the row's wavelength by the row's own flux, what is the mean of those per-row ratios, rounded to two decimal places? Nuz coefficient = 0.96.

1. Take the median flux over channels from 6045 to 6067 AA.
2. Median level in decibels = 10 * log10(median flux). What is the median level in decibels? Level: 19.31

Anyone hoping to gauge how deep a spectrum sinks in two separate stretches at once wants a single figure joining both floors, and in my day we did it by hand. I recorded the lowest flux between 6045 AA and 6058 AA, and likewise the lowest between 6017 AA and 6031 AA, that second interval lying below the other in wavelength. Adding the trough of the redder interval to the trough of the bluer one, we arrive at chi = 165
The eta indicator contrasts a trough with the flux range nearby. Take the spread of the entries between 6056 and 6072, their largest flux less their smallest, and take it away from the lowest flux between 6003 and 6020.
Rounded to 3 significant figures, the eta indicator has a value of 76.4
